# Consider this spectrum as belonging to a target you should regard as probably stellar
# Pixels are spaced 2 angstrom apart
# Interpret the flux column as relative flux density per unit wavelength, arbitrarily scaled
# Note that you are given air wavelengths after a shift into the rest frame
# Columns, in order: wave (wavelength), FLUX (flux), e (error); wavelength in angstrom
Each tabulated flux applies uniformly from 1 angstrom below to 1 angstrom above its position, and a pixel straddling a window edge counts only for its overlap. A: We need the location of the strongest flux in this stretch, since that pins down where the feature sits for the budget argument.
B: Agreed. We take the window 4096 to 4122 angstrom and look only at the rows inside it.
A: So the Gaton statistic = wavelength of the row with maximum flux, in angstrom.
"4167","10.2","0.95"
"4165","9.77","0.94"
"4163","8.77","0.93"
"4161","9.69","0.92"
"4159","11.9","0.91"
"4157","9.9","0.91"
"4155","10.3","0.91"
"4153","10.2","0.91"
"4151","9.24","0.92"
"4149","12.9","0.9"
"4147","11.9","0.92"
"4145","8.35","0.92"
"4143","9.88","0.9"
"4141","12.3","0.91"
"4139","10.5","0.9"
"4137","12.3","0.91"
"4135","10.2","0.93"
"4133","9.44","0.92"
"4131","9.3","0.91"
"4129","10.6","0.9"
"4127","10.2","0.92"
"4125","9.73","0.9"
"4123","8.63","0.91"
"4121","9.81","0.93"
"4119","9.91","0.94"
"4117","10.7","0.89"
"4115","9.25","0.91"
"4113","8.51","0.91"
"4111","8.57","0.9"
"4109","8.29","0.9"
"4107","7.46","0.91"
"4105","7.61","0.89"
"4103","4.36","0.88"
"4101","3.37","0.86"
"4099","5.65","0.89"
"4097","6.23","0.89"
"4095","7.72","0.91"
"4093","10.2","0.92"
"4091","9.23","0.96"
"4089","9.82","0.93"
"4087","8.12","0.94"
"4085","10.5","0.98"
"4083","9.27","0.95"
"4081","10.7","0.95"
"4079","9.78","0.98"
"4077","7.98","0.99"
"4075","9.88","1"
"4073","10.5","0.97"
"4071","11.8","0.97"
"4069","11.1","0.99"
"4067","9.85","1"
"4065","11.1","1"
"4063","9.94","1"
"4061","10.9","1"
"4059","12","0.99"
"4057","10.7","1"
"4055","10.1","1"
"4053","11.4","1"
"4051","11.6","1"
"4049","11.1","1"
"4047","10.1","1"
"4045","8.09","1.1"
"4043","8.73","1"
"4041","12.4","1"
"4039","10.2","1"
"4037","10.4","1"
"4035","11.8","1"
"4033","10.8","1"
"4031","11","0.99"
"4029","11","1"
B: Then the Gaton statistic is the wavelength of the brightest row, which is 4117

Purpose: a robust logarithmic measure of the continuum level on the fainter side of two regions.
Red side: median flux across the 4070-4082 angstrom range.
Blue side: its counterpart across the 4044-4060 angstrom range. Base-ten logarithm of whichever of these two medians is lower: 1.01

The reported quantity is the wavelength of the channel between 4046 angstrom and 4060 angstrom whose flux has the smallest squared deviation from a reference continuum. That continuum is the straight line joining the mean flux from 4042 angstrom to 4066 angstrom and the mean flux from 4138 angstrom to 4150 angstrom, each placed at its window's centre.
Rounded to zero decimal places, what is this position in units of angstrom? 4057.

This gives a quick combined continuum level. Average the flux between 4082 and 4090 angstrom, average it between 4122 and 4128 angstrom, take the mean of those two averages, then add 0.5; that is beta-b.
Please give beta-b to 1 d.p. 10.0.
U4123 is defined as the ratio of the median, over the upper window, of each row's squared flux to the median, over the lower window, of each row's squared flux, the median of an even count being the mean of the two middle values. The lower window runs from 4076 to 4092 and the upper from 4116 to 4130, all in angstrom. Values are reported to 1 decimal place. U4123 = 1.1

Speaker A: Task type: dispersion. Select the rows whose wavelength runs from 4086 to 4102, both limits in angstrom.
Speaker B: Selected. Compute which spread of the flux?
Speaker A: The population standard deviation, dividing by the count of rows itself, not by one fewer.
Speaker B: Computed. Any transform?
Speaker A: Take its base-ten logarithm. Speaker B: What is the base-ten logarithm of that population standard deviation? 0.34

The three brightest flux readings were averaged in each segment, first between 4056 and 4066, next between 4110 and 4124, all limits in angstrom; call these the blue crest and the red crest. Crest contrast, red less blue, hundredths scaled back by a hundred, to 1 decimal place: -1.2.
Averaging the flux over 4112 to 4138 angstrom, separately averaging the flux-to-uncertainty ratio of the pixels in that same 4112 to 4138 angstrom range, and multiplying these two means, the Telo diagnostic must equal 107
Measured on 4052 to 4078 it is 112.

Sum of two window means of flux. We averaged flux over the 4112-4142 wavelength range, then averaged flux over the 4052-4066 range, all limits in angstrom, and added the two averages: 21.0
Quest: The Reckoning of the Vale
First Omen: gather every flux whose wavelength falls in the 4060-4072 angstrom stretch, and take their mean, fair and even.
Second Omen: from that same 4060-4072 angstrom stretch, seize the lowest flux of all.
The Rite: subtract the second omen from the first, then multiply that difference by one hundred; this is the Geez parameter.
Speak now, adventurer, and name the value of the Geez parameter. 93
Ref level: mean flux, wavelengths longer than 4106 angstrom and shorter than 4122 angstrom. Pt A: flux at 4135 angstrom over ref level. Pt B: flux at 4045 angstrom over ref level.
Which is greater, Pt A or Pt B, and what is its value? 1.13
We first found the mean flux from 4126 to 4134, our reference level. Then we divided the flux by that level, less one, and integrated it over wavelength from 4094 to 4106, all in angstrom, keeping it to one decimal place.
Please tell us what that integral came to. -4.9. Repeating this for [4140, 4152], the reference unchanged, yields 1.1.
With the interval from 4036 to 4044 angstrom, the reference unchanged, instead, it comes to 0.4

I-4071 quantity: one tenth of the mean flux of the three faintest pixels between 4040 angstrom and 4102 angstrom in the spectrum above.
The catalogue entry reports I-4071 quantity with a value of 0.51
